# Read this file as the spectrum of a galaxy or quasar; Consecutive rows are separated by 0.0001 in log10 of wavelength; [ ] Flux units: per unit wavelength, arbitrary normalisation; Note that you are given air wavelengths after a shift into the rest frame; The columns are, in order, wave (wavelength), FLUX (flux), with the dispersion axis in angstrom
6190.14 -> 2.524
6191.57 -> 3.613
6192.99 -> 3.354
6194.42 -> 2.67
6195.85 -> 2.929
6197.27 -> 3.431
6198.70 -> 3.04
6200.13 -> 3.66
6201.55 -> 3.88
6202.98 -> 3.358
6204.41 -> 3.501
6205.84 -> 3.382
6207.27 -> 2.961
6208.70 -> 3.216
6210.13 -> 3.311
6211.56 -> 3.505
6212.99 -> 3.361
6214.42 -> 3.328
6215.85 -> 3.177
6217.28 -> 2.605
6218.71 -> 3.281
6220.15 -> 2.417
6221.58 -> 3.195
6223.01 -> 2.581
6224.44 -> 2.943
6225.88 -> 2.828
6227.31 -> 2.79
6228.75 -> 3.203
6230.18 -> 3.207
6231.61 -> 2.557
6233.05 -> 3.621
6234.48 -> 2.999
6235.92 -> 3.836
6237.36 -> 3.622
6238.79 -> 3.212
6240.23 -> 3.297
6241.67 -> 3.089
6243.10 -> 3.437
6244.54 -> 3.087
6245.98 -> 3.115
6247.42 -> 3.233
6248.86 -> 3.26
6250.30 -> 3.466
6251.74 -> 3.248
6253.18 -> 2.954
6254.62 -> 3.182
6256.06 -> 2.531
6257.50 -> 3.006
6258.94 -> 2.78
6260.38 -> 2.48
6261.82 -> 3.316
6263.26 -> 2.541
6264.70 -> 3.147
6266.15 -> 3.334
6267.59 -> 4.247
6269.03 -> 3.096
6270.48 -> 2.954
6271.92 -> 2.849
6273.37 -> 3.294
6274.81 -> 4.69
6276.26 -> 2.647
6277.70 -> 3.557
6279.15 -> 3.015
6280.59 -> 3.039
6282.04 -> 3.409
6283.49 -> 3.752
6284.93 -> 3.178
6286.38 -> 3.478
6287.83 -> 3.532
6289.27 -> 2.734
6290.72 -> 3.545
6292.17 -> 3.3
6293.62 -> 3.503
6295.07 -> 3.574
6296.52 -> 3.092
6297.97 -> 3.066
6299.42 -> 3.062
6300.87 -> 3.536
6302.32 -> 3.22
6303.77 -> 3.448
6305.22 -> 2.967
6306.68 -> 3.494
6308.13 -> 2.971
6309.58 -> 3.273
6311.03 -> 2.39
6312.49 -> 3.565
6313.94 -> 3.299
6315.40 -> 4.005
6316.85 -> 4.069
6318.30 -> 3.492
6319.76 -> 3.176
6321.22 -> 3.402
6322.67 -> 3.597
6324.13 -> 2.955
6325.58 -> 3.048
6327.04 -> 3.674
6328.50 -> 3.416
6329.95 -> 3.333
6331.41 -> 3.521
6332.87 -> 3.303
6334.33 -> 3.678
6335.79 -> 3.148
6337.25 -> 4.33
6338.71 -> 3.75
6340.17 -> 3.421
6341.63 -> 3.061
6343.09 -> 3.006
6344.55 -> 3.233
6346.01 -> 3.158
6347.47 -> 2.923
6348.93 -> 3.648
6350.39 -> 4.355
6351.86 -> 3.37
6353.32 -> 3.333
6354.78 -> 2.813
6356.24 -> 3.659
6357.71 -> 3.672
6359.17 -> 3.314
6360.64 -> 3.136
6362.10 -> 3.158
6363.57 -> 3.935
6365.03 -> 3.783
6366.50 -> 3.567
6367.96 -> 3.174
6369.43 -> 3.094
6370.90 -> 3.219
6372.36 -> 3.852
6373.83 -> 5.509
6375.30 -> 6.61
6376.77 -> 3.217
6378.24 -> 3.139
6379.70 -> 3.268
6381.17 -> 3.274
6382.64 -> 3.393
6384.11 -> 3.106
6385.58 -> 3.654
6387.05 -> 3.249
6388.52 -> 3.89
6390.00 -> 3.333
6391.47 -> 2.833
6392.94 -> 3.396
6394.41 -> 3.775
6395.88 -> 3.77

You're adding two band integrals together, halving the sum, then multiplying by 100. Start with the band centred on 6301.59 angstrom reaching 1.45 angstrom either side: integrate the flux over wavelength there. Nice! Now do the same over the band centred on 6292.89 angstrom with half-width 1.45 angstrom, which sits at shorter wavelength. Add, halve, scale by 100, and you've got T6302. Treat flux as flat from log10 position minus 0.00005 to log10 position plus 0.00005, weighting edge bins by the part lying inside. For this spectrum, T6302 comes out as 983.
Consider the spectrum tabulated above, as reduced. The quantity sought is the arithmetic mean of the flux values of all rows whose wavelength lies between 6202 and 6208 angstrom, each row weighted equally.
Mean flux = 3.3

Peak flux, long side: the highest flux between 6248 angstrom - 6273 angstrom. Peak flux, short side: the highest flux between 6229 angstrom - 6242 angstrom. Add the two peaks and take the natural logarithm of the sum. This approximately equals 2.09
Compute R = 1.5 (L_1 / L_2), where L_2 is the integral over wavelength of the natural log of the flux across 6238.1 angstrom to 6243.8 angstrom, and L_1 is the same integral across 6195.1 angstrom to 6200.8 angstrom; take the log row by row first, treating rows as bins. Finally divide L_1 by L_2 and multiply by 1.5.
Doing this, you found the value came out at 1.49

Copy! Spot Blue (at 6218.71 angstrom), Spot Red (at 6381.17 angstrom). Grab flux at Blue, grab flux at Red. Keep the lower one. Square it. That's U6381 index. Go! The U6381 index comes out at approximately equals 10.7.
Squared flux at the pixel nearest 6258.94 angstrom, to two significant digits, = 7.7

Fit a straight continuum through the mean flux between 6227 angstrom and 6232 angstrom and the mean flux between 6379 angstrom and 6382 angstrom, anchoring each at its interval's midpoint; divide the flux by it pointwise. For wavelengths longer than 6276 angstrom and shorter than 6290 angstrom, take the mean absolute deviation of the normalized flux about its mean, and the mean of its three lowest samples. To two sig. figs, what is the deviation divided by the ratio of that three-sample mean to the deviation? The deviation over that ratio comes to 0.011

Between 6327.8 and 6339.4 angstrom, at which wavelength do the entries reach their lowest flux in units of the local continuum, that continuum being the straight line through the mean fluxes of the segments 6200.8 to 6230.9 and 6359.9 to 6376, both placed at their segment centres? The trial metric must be 6335.79 angstrom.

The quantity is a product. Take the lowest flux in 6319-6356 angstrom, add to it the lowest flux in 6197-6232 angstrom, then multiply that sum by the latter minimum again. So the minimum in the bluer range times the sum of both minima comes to 12.6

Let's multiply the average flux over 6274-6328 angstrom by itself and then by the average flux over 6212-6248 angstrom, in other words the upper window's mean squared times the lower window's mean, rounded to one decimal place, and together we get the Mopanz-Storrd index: 34.9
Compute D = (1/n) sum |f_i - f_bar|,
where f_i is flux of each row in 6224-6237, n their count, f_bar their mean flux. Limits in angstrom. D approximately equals 0.32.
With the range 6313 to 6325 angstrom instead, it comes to 0.29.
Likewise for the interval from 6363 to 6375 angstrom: 0.50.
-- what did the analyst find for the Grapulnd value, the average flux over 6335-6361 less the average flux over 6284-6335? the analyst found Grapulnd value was 0.07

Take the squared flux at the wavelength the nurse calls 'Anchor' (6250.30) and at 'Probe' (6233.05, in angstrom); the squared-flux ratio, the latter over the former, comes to 1.1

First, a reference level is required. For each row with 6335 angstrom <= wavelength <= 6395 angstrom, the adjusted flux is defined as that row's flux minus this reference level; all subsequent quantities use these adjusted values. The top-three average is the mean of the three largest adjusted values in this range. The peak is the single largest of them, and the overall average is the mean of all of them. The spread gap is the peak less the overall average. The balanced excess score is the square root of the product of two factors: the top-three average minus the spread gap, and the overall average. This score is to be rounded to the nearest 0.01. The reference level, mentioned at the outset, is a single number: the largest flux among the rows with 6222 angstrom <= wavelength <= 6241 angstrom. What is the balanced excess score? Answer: 0.66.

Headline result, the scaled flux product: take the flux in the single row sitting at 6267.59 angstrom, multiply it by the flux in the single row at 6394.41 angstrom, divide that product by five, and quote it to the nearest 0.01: 3.21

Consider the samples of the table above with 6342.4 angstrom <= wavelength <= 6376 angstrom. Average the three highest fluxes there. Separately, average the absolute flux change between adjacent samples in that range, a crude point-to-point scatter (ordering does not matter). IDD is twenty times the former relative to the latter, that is 240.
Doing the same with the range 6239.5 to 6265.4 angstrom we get 196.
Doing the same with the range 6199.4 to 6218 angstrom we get 308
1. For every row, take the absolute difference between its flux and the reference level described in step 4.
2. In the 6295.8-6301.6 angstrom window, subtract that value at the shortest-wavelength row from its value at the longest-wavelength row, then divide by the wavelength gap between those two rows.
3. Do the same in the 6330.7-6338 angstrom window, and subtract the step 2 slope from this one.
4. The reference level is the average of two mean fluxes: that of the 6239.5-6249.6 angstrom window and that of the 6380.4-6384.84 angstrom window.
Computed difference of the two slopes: 0.10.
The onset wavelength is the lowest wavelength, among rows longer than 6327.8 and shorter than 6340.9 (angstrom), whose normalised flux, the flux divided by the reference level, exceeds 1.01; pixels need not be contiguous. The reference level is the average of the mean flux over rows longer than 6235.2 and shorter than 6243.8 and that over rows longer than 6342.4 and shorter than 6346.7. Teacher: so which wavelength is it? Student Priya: 6328.50 angstrom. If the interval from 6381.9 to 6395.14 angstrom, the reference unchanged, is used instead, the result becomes 6382.64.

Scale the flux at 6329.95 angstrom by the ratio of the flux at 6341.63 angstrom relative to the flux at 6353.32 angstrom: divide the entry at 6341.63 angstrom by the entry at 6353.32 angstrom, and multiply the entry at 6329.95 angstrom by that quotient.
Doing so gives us 3.06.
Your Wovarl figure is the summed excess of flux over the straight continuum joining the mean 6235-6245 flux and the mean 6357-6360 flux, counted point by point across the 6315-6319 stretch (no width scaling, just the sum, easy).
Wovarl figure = 1.2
